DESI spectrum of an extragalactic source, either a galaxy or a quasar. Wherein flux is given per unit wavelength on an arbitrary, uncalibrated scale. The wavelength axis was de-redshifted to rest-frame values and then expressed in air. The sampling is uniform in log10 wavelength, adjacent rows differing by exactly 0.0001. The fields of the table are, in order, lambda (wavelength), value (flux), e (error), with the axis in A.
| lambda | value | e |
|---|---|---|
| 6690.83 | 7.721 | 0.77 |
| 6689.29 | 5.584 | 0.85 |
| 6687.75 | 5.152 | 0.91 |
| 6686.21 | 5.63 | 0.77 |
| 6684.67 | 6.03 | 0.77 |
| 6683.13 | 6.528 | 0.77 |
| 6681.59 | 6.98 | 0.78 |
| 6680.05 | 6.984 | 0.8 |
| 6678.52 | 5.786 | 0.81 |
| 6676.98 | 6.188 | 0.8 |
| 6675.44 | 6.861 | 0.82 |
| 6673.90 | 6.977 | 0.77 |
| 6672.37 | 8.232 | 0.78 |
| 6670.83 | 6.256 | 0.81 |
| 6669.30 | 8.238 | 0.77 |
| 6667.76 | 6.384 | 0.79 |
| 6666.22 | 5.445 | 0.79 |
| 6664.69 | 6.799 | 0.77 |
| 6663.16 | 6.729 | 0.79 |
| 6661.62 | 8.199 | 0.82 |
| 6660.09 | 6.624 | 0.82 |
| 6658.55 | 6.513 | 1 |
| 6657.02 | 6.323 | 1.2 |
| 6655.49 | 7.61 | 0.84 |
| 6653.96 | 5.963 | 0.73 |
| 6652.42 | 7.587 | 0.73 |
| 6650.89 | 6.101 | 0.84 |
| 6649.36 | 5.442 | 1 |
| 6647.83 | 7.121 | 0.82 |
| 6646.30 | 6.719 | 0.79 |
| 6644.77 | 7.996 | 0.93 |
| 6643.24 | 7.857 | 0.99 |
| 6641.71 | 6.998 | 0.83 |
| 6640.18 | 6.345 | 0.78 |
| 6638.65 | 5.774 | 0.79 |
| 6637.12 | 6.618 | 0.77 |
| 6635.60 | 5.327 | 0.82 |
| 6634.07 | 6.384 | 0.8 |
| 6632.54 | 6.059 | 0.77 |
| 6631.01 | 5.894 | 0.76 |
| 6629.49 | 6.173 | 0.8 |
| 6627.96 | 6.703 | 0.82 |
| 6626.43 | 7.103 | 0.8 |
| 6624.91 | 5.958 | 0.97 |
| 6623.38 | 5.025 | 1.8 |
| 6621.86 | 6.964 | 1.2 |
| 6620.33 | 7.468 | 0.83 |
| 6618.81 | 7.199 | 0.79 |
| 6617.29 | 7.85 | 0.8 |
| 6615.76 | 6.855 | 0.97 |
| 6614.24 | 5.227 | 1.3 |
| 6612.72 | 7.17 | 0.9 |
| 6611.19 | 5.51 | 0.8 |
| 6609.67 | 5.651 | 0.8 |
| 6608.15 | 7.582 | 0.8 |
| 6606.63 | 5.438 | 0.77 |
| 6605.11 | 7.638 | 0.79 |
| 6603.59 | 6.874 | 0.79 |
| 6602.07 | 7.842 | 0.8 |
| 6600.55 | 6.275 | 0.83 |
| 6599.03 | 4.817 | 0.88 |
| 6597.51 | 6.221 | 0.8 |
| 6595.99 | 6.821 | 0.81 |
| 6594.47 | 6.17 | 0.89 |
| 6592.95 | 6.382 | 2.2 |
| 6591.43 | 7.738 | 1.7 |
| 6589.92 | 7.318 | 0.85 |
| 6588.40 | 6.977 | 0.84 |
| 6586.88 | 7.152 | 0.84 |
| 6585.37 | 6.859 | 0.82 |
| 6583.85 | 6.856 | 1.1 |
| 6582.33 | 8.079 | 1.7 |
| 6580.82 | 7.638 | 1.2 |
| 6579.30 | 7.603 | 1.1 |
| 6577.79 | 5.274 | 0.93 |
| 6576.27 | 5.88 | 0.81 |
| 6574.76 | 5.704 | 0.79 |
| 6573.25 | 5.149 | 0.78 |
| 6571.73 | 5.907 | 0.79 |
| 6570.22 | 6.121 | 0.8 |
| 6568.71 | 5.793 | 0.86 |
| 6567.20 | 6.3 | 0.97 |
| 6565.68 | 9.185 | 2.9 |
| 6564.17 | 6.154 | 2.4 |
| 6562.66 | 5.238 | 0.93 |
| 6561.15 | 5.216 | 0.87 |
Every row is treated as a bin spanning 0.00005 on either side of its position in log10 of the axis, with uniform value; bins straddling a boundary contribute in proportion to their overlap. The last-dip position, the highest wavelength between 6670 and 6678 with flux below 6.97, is 6676.98 A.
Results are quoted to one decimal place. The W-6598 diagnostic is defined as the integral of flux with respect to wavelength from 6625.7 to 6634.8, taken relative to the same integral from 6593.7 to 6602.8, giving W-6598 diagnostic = 1.0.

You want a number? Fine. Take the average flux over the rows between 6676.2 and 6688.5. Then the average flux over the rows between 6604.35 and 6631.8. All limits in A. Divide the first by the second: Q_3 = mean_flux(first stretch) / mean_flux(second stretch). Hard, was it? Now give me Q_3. 0.94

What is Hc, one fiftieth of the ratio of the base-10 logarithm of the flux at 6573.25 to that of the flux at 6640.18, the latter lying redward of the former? 0.0177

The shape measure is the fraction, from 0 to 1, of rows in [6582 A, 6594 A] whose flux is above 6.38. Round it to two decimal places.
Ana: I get 1.00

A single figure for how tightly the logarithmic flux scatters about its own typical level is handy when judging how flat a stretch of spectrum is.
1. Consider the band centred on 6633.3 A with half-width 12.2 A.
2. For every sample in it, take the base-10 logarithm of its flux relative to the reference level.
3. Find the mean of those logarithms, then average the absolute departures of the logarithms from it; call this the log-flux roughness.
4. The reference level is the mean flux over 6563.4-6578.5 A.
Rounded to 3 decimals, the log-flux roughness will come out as 0.043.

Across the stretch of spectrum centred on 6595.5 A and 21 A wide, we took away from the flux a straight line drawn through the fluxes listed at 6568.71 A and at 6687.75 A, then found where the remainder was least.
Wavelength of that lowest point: 6599.03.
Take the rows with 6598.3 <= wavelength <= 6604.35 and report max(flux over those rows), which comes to 7.842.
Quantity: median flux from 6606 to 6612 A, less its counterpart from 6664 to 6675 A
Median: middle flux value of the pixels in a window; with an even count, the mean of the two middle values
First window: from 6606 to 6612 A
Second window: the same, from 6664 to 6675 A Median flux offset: -1.2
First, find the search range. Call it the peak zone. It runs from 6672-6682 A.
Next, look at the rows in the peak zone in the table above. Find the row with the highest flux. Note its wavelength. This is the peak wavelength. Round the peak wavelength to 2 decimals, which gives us 6672.37 A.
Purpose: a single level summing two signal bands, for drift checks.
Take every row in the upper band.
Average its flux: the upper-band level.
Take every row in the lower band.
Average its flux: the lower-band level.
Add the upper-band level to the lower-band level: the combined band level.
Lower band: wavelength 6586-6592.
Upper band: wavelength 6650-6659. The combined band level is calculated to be 14.0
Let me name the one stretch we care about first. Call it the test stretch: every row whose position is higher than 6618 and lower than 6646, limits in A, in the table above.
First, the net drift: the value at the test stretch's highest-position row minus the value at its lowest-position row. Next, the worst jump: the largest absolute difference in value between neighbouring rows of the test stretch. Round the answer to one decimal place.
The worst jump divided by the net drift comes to 2.4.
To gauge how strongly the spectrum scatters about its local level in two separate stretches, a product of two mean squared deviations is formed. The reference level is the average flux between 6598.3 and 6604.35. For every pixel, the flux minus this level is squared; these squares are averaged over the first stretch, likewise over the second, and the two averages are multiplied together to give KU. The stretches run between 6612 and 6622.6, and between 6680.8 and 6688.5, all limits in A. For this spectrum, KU 0.5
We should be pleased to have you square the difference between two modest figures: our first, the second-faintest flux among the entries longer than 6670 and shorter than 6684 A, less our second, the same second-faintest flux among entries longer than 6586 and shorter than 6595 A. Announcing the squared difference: 0.0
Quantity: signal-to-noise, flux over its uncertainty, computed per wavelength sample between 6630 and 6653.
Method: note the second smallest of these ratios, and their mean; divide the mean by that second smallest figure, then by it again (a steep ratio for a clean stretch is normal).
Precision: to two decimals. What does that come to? 0.19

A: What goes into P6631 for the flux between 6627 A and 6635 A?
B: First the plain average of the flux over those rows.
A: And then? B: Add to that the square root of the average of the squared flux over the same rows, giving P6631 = 12.5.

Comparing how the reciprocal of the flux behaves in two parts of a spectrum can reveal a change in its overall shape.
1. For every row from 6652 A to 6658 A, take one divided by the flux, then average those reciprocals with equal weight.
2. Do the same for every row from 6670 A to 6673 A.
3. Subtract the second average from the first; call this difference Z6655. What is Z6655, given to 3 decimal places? 0.007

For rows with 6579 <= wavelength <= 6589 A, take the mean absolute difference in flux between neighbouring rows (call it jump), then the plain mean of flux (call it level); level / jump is 20.2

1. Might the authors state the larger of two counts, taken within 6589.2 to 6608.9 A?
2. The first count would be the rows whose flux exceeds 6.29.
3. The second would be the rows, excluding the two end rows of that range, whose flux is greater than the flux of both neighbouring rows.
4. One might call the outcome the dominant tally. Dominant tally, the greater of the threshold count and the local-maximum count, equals 8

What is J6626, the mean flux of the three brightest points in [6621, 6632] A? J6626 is 6.92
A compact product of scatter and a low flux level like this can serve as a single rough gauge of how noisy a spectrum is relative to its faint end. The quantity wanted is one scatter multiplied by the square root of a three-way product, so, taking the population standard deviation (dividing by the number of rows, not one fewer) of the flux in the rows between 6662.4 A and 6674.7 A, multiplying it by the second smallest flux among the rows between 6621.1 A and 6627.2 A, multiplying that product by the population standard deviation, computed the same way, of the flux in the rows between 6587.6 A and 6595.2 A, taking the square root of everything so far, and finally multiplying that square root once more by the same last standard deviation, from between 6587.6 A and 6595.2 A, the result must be 1.02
